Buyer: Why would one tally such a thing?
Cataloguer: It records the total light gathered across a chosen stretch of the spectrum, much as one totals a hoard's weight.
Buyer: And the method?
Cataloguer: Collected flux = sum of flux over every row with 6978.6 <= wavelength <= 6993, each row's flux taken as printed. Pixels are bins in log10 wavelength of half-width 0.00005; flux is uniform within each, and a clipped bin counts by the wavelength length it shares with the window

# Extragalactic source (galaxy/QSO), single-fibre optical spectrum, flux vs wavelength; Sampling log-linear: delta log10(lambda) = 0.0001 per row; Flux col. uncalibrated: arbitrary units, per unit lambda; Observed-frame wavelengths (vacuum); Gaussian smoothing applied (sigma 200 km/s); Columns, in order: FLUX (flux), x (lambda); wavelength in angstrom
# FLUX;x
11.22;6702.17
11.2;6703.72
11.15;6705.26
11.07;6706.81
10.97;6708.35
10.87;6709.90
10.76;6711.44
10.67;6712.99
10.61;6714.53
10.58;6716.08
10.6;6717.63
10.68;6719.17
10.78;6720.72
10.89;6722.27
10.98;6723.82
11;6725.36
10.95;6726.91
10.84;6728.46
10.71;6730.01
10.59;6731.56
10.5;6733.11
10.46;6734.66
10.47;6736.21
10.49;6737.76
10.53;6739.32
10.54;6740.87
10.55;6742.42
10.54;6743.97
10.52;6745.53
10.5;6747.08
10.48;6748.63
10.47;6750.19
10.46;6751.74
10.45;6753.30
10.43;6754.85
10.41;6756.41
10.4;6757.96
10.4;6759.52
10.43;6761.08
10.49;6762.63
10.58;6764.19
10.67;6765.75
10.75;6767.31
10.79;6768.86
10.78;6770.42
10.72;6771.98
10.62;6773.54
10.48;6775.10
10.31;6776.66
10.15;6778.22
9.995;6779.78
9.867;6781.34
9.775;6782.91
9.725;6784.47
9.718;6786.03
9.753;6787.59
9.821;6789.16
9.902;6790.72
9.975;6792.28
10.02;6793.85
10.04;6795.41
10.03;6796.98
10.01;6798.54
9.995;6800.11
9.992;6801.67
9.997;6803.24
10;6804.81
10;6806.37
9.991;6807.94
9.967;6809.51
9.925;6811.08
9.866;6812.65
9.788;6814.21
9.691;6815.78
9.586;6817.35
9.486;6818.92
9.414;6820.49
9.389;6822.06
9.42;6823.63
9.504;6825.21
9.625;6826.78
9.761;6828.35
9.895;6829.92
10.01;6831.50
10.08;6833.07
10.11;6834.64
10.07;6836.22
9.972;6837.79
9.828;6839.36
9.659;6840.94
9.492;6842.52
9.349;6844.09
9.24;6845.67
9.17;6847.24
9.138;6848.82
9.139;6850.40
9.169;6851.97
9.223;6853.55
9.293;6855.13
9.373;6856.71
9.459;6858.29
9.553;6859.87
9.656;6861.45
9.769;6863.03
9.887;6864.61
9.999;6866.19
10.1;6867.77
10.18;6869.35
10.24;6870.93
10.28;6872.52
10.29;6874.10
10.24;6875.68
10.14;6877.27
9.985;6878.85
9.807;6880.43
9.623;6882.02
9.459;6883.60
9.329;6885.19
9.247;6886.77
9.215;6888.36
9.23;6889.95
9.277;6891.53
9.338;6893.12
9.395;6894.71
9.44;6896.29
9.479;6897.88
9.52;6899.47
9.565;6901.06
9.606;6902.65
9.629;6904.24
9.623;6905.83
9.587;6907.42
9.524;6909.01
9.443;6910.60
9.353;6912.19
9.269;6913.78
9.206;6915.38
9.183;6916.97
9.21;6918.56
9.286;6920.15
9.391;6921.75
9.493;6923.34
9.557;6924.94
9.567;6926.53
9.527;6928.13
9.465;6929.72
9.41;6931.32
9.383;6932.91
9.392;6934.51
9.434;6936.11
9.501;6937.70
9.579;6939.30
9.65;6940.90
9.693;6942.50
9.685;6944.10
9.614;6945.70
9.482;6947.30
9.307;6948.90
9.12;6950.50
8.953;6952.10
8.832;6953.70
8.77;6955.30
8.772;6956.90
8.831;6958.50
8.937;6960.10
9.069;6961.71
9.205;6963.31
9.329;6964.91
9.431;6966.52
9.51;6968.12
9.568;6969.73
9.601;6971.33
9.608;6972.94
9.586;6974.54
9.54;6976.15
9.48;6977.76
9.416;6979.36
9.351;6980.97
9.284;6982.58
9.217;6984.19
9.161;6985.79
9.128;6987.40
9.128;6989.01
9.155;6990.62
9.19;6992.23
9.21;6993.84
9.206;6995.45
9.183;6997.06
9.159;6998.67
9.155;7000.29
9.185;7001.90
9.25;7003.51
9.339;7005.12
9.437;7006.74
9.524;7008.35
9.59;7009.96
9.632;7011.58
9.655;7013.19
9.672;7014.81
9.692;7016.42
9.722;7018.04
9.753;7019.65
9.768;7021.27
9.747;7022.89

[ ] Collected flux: 83.0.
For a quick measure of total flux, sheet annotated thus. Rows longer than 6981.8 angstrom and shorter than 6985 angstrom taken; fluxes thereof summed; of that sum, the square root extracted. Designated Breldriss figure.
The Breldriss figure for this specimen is 4.30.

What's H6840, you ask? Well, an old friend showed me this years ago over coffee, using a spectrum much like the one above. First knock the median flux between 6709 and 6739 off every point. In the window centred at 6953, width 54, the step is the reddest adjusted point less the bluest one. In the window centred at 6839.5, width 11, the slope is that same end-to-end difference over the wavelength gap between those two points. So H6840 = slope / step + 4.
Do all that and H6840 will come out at 4.53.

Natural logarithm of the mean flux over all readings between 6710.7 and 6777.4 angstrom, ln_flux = 2.36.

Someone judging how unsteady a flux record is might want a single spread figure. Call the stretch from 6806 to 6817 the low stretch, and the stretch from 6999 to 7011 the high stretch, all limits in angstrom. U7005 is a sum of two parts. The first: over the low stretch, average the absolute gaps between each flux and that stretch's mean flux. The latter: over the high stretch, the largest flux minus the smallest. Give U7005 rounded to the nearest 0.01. 0.53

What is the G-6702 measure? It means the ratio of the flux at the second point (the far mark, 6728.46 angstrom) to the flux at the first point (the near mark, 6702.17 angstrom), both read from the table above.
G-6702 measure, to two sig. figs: 0.97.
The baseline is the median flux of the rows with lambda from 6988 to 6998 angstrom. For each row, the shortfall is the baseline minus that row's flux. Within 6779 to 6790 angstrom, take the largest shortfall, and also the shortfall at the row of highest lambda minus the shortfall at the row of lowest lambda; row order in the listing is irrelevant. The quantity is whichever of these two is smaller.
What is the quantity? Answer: -0.53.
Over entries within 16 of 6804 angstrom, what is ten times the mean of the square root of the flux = 31.5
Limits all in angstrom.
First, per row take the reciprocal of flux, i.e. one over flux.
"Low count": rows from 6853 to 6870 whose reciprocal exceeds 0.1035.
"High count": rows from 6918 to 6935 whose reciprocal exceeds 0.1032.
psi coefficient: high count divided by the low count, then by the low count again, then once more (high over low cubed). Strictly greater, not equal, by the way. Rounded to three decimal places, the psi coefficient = 0.051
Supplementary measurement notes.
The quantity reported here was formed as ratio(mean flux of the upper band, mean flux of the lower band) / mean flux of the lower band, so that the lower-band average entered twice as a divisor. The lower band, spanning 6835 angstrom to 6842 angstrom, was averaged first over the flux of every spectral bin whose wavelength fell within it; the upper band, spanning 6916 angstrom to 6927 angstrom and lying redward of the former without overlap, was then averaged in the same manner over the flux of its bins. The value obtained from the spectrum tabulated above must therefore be 0.096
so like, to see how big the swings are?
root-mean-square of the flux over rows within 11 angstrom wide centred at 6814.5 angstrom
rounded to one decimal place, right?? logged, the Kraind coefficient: 9.8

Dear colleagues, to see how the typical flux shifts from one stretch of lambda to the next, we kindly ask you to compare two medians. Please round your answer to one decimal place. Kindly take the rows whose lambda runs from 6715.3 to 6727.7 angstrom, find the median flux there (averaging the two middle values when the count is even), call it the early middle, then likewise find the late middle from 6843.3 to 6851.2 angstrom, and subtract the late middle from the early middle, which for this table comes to 1.7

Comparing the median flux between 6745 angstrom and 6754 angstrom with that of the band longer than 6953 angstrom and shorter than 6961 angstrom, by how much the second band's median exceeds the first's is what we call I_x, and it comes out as -1.6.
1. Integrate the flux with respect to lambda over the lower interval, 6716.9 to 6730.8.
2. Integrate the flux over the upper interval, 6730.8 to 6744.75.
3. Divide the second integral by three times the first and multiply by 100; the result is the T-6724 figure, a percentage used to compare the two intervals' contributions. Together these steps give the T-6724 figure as 32.5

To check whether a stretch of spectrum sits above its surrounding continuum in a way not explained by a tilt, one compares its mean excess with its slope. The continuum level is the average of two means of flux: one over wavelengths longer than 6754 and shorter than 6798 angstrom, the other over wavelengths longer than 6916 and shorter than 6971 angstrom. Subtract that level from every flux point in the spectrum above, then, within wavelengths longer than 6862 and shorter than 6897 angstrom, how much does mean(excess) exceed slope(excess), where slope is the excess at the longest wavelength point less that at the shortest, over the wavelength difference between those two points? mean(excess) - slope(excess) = -0.03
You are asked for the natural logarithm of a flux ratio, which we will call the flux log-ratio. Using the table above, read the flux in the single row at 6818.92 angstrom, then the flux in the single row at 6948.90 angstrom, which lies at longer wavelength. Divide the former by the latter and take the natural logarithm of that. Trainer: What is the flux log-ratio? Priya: 0.019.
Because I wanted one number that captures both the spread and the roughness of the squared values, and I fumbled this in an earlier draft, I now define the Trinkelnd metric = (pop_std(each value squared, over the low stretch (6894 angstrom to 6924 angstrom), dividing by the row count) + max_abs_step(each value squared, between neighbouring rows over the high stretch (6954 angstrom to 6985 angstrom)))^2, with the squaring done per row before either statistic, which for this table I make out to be 27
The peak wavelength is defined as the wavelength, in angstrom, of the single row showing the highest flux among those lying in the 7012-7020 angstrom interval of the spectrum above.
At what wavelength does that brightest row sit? 7019.65 angstrom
